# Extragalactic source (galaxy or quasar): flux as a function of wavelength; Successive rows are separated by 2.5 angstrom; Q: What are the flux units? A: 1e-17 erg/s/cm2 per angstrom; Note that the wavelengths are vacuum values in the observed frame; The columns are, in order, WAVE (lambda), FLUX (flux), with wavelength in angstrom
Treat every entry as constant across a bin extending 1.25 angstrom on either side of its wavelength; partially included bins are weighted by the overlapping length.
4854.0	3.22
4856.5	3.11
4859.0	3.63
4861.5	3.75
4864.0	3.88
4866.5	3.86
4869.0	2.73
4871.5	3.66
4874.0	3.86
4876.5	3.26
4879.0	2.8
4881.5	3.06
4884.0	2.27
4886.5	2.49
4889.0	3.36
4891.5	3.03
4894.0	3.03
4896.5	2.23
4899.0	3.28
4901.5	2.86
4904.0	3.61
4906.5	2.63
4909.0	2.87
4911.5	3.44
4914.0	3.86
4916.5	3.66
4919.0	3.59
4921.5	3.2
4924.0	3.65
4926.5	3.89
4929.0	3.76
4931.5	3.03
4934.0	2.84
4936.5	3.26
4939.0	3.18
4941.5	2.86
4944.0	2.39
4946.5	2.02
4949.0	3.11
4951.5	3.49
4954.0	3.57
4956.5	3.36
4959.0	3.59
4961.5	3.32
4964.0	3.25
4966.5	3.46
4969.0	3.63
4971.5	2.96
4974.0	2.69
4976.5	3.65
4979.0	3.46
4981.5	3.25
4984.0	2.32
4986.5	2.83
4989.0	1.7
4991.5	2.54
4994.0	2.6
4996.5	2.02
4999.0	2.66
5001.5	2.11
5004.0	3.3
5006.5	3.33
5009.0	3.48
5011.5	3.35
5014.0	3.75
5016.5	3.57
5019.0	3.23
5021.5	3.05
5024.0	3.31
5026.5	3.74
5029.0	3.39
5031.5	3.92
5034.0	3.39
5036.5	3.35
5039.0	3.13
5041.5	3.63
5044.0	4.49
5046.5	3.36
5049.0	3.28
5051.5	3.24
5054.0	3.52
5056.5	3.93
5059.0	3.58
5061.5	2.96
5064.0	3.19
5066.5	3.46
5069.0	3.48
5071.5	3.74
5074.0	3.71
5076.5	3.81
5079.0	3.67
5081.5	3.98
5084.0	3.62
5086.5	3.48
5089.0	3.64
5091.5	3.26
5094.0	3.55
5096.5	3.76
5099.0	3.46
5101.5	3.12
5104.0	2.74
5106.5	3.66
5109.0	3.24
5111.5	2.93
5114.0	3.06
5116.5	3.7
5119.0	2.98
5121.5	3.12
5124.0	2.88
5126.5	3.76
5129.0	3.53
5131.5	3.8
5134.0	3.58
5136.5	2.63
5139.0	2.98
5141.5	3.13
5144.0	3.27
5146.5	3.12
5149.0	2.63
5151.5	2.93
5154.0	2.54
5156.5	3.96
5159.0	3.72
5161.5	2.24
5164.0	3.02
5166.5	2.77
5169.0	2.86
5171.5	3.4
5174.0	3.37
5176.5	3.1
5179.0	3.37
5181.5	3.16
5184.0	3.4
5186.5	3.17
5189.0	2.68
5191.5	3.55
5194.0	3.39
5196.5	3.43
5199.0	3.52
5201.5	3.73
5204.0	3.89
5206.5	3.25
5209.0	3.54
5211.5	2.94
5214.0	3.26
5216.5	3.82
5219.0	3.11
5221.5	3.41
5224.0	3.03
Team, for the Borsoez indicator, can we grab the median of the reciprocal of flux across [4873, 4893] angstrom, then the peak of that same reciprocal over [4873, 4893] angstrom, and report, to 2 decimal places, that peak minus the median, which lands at 0.11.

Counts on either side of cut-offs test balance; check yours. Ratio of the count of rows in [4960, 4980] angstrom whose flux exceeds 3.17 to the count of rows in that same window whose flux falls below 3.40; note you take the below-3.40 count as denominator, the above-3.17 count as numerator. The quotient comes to 1.5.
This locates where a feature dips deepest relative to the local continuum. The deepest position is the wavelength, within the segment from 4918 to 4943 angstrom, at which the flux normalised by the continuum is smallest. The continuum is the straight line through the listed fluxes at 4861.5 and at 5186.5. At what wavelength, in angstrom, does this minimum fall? 4934.0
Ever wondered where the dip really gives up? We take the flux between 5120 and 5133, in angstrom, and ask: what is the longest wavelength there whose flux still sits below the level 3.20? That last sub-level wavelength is 5124.0 angstrom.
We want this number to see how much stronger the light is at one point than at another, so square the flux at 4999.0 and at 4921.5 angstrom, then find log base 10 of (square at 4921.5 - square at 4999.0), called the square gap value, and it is 0.50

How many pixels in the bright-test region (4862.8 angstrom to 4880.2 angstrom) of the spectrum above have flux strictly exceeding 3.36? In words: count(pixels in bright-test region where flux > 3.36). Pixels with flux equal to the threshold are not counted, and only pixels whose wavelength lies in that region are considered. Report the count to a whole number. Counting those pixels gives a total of 4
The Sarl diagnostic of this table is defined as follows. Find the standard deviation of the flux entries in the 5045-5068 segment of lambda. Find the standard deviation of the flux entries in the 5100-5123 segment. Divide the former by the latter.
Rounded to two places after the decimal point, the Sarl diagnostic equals 0.86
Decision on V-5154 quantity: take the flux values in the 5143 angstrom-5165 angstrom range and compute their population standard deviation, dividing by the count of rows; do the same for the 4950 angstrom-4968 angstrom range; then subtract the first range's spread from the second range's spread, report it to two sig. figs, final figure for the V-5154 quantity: -0.40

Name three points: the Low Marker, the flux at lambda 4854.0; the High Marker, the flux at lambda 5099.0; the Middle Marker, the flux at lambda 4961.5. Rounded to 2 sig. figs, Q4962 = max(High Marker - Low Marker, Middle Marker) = 3.3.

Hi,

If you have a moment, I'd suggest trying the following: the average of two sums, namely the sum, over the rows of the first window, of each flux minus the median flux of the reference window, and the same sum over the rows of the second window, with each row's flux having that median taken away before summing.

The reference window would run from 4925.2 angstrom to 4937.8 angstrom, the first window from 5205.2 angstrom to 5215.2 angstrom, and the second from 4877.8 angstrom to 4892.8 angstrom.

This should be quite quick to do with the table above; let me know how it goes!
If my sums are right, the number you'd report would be -1.30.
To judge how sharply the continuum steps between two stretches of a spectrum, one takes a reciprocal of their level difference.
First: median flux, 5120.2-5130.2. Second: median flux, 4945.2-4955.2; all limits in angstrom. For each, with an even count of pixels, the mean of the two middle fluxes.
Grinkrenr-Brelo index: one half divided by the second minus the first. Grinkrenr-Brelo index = -20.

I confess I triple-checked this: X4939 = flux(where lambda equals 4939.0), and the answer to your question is 3.18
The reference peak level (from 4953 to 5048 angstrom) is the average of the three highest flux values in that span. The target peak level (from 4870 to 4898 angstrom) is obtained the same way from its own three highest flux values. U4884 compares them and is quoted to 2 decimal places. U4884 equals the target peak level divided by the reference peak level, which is 0.89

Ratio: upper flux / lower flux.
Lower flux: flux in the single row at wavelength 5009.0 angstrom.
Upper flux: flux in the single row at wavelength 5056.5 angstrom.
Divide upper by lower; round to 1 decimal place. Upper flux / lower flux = 1.1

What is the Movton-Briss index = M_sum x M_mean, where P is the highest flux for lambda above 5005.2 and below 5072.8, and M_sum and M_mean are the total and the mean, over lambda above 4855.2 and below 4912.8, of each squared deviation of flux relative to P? 93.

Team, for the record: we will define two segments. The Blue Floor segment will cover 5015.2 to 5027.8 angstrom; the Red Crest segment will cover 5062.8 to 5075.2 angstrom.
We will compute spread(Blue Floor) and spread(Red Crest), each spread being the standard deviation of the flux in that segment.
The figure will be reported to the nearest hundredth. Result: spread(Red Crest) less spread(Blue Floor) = -0.05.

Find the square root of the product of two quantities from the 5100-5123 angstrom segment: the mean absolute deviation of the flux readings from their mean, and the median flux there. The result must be 0.87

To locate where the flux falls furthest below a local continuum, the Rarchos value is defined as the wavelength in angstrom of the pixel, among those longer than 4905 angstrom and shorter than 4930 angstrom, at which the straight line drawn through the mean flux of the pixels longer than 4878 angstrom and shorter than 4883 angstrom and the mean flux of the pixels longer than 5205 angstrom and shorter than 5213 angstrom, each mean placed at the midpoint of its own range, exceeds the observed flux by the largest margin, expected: 4906.5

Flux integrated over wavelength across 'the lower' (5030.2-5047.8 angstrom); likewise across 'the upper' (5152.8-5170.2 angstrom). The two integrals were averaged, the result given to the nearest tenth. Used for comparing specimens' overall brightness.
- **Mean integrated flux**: 58.0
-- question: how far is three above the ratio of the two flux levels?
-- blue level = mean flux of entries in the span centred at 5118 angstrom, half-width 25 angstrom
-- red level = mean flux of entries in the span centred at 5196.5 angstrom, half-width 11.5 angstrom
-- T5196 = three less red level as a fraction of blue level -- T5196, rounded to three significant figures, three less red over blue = 1.96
